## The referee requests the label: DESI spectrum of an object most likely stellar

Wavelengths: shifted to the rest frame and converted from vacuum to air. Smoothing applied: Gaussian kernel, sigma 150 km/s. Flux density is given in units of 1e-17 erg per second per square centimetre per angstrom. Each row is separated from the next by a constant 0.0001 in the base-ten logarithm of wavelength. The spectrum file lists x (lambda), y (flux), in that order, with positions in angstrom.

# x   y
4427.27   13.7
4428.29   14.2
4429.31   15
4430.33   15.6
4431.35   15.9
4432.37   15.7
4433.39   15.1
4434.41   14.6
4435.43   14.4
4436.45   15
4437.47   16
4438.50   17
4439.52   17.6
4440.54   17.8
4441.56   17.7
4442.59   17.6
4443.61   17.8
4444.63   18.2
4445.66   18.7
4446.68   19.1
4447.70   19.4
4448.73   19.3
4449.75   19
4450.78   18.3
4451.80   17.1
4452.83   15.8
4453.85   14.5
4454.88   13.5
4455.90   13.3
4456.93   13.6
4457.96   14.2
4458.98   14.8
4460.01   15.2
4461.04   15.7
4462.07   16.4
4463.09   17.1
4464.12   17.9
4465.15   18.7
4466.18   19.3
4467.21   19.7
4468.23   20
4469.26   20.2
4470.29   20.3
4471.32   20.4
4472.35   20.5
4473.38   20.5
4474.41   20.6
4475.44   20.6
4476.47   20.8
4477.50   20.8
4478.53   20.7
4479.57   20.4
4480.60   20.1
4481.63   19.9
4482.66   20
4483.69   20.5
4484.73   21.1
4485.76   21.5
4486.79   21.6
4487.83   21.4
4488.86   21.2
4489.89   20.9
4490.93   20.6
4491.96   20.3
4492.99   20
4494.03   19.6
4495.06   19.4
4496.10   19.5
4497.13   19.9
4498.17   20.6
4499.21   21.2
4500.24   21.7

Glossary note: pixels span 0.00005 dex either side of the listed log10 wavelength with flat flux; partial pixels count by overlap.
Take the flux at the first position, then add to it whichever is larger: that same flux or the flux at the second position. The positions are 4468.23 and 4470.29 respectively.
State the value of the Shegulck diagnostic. 40.3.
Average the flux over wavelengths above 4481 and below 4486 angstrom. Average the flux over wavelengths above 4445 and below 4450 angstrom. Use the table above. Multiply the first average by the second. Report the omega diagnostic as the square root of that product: 19.8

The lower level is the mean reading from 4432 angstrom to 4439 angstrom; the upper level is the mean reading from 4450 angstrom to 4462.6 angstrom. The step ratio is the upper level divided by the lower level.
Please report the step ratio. 0.99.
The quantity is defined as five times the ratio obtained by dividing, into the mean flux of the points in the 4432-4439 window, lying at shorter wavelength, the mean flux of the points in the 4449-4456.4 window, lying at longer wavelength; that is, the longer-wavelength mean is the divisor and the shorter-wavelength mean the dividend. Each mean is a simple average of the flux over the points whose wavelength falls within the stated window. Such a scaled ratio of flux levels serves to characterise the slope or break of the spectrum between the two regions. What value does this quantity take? 4.8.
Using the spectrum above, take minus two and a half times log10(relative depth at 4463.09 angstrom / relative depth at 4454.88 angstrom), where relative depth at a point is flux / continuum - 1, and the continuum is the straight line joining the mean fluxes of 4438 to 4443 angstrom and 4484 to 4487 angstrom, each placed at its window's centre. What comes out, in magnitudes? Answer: 0.9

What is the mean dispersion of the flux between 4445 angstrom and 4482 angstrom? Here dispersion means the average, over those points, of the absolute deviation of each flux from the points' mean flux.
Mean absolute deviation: 2.11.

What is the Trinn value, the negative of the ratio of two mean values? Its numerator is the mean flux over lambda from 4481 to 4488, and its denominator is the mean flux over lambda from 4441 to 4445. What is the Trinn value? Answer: -1.17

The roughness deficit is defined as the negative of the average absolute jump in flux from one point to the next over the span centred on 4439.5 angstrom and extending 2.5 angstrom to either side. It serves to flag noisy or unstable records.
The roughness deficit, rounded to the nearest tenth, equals -0.5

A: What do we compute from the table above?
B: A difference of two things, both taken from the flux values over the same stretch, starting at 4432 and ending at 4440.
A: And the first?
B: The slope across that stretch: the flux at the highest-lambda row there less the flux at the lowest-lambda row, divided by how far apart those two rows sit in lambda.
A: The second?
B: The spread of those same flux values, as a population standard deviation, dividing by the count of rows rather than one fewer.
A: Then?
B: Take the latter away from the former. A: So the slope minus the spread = -0.80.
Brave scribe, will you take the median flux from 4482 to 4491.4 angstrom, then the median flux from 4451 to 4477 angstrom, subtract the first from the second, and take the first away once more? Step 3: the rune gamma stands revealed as -24.3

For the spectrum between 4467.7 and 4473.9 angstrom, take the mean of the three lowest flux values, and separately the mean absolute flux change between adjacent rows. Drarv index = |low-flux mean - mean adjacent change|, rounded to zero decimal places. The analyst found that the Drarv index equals 20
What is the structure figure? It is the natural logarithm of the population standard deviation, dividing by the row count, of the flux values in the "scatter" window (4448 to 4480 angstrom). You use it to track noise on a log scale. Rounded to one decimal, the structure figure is 0.9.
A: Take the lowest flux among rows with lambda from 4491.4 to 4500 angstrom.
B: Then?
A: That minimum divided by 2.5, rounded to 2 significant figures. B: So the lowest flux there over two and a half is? 7.8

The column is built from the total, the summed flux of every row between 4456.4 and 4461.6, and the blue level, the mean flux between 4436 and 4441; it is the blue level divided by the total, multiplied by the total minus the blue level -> 12.9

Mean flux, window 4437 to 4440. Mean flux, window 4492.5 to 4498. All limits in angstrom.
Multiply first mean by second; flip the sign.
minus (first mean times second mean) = -332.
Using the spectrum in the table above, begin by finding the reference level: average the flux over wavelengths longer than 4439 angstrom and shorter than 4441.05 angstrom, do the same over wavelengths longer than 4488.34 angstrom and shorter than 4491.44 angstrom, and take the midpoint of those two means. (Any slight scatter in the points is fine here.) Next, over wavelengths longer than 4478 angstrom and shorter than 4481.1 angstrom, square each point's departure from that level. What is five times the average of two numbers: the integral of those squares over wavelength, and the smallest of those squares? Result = 11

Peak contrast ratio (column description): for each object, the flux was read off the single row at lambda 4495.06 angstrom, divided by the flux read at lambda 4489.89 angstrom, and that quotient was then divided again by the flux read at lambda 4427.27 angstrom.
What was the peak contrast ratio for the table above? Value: 0.068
